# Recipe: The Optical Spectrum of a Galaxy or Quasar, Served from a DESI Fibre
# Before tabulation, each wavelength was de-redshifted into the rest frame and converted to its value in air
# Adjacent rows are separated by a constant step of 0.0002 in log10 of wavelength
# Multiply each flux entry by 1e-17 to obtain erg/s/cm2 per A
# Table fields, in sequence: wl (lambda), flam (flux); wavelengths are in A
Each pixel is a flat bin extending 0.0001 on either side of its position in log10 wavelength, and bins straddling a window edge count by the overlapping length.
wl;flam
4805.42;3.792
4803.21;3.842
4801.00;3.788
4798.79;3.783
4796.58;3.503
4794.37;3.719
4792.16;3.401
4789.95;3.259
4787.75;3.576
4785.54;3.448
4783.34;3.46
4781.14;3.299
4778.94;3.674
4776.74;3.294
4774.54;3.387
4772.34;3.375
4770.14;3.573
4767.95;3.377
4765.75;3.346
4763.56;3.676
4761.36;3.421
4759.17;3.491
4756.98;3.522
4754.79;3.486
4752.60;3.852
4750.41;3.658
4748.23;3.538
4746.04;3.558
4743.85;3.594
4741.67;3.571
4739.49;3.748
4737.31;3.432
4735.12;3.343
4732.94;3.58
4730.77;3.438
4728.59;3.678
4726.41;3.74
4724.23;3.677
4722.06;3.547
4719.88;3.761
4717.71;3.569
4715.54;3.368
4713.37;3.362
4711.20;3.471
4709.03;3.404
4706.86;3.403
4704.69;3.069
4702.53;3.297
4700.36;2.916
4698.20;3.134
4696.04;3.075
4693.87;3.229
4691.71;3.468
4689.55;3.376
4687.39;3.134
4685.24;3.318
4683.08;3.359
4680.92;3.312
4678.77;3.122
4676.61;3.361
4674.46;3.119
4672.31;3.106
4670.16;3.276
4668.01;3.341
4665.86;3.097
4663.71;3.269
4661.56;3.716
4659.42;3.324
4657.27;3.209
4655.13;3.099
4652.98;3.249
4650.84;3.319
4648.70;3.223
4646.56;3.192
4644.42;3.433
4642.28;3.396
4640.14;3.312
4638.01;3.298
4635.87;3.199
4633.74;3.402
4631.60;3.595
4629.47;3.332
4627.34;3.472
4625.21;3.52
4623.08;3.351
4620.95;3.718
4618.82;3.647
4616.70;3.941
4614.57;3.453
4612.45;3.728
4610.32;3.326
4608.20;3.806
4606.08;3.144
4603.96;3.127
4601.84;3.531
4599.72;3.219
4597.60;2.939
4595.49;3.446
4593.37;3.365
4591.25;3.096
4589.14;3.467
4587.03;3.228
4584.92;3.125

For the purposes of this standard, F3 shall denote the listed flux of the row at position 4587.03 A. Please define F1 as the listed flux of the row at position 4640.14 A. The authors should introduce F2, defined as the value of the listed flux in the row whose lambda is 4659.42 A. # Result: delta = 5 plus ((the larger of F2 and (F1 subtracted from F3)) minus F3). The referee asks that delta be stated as 5.10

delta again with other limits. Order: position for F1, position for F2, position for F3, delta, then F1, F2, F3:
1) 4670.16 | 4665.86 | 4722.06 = 4.55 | 3.276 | 3.097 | 3.547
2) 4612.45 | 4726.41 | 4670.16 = 5.46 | 3.728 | 3.74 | 3.276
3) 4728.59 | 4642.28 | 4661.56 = 4.68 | 3.678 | 3.396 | 3.716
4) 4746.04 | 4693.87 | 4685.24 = 4.91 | 3.558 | 3.229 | 3.318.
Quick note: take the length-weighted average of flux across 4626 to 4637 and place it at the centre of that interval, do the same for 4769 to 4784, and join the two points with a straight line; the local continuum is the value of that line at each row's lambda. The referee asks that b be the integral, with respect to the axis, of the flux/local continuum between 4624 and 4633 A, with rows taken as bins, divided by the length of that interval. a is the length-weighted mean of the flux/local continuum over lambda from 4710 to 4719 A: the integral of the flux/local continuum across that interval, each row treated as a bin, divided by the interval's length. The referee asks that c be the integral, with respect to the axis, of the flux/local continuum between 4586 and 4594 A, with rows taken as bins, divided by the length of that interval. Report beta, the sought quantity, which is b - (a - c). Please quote 0.98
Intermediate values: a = 1.01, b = 1.02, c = 0.97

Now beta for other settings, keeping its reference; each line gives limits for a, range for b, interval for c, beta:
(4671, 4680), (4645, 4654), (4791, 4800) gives 1.07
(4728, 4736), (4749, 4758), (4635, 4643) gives 1.00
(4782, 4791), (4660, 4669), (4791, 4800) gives 1.03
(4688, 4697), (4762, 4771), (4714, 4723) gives 1.09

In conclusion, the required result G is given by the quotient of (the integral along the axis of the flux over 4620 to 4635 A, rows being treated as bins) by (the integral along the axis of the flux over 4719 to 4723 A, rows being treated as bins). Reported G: 3.6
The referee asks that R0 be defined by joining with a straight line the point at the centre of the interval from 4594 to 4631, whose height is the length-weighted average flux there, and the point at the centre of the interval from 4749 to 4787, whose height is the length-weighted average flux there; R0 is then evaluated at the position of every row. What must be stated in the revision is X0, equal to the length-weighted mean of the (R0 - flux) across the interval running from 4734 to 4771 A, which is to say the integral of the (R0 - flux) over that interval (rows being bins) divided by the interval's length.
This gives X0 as -0.05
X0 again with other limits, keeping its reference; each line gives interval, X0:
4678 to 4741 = 0.08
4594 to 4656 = 0.06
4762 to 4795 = 0.04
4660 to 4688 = 0.19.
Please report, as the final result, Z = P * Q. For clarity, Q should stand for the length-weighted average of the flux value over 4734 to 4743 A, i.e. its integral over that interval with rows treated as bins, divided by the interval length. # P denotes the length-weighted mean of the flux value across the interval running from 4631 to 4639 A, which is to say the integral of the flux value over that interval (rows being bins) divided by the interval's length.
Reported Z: 11.8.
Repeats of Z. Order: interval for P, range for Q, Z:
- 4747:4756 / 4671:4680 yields 11.6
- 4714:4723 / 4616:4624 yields 13.0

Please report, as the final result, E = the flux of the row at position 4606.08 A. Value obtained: 3.144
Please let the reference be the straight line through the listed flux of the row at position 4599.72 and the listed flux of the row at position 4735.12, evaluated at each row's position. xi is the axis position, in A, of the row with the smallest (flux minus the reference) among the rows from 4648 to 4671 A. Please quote 4665.86 A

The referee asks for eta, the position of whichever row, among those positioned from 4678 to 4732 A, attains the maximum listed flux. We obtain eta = 4719.88 A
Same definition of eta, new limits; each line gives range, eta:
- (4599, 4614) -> 4608.20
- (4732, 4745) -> 4739.49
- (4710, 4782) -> 4752.60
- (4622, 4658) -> 4631.60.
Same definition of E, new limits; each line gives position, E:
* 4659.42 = 3.324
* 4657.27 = 3.209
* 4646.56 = 3.192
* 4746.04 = 3.558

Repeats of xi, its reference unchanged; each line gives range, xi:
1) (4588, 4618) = 4597.60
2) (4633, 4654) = 4646.56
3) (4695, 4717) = 4700.36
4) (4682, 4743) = 4700.36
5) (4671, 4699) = 4696.04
